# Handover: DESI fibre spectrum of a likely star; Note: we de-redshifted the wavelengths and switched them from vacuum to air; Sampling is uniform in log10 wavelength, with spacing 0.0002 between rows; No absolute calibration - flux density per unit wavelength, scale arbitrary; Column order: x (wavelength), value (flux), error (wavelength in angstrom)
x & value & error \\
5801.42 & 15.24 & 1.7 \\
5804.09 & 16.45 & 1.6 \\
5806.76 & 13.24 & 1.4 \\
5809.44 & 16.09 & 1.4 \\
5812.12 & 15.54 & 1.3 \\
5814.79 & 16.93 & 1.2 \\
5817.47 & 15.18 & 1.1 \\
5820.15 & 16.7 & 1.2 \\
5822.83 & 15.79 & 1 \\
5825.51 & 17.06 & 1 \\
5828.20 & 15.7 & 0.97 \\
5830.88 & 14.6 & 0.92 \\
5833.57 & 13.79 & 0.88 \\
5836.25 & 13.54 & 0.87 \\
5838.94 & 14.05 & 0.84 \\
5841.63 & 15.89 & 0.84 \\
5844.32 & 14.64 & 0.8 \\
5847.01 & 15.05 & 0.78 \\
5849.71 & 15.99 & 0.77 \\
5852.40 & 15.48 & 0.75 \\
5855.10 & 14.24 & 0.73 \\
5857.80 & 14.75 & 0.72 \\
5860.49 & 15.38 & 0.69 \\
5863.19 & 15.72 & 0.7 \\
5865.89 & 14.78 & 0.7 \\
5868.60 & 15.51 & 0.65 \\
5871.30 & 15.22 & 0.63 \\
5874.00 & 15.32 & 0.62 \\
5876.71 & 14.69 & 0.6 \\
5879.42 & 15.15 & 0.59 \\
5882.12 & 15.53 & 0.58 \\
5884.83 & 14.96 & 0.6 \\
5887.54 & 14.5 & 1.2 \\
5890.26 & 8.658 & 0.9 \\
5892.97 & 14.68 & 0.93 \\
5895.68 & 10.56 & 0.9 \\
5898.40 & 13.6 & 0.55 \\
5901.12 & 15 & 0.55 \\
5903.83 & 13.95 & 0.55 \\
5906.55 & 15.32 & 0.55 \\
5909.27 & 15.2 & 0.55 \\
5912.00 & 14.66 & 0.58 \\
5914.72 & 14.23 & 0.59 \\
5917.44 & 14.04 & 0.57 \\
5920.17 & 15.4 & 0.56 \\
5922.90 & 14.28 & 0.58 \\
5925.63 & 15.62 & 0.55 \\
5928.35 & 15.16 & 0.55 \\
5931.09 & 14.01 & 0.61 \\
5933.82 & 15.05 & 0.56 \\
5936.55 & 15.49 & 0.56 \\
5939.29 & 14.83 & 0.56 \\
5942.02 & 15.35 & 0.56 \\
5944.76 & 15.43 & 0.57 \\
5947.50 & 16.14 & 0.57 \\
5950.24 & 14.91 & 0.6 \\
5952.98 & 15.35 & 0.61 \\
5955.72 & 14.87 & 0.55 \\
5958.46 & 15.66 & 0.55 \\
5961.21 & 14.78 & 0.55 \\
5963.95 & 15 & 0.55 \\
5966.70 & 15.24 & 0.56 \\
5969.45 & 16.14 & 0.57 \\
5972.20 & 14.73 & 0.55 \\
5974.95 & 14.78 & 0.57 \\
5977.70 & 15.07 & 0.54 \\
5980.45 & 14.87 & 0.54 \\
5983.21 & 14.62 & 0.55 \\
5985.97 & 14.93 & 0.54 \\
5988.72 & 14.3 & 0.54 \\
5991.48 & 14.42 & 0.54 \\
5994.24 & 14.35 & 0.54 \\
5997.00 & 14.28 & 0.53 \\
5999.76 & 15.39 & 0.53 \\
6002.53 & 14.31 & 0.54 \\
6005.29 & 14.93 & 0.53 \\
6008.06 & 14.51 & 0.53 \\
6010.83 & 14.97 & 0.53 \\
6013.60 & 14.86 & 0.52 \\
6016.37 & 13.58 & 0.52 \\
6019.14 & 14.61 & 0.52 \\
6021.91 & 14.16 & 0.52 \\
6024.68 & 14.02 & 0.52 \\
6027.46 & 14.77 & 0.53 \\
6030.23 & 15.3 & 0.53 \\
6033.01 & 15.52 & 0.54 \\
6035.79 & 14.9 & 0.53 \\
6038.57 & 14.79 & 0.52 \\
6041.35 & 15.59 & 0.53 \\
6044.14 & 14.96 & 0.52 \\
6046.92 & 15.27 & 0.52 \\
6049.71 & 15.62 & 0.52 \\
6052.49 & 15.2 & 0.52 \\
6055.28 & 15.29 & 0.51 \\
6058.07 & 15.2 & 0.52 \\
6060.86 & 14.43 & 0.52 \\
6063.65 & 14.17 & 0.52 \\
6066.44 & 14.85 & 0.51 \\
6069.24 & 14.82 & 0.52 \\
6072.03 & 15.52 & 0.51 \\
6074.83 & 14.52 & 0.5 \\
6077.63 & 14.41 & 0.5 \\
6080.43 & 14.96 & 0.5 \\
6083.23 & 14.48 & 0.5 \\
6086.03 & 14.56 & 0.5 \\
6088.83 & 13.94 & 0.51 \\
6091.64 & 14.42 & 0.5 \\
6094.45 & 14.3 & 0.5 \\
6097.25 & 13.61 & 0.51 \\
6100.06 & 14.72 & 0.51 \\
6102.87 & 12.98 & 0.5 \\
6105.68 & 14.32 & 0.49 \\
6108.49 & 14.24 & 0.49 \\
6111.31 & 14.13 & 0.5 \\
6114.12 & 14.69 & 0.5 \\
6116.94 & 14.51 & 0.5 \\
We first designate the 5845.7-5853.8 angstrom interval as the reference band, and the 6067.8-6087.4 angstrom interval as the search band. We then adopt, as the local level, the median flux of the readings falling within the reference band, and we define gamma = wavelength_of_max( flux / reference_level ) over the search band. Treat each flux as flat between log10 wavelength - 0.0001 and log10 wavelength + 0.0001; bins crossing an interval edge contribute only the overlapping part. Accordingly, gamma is 6072.03 angstrom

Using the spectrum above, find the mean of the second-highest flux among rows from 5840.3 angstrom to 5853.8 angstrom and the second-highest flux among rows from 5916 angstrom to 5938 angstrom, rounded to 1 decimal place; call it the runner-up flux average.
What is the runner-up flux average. 15.7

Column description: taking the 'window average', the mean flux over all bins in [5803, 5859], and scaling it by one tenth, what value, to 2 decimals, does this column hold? 1.53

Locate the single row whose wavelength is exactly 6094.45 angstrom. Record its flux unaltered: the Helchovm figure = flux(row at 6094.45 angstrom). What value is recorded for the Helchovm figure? 14.3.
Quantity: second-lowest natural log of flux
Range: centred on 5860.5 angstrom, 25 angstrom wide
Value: 2.69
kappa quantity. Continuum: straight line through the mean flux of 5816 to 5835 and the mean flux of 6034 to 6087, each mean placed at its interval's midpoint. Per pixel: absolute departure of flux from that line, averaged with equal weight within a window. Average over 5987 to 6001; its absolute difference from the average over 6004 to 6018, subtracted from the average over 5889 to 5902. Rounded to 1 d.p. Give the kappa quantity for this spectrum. 2.7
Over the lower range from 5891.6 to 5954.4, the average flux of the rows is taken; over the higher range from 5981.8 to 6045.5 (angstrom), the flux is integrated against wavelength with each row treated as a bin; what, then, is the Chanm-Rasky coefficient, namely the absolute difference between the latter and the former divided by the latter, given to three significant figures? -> 0.984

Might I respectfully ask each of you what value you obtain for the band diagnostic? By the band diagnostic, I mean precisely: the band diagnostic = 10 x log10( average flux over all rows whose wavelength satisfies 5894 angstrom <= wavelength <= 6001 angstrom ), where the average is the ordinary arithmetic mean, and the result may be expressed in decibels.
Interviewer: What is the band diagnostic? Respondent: 11.7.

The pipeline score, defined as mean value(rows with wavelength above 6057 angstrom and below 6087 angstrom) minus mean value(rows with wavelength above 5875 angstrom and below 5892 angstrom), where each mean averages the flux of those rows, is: 0.8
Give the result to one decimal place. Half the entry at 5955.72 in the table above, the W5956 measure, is 7.4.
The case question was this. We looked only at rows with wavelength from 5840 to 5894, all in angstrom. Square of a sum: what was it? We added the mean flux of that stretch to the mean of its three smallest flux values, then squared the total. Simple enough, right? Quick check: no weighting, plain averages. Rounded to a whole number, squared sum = 744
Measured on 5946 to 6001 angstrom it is 859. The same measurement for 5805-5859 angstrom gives 826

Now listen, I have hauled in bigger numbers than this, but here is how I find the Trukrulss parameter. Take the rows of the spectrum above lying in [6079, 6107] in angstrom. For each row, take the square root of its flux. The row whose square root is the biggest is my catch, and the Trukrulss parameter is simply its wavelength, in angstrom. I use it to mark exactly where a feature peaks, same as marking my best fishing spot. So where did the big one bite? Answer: 6080.43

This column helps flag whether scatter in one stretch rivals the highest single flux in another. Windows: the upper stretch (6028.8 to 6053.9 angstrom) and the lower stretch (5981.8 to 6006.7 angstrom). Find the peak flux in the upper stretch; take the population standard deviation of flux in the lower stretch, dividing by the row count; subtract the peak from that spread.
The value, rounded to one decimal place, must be -15.3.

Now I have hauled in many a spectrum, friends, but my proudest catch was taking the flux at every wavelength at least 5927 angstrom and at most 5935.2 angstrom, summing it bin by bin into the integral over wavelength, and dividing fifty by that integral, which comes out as 0.41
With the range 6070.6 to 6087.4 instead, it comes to 0.20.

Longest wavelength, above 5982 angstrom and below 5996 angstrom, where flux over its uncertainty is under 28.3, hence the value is 5994.24 angstrom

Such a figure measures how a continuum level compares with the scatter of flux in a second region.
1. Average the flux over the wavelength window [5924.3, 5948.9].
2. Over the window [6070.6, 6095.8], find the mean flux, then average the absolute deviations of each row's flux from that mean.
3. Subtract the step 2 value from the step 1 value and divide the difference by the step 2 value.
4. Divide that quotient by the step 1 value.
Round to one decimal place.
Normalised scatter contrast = 3.3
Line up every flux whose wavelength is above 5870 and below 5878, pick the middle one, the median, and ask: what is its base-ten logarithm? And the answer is 1.18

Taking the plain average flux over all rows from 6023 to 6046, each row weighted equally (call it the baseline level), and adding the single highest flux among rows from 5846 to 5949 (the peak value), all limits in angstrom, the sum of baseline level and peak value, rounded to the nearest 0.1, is 31.1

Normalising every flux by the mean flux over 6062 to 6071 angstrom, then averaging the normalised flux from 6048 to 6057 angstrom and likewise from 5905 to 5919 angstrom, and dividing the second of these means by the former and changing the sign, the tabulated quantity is -0.96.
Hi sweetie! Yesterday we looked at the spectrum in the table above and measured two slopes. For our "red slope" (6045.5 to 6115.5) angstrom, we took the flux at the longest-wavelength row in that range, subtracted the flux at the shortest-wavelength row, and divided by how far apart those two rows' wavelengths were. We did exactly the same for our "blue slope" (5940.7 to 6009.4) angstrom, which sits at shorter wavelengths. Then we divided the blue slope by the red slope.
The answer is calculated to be 1.5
